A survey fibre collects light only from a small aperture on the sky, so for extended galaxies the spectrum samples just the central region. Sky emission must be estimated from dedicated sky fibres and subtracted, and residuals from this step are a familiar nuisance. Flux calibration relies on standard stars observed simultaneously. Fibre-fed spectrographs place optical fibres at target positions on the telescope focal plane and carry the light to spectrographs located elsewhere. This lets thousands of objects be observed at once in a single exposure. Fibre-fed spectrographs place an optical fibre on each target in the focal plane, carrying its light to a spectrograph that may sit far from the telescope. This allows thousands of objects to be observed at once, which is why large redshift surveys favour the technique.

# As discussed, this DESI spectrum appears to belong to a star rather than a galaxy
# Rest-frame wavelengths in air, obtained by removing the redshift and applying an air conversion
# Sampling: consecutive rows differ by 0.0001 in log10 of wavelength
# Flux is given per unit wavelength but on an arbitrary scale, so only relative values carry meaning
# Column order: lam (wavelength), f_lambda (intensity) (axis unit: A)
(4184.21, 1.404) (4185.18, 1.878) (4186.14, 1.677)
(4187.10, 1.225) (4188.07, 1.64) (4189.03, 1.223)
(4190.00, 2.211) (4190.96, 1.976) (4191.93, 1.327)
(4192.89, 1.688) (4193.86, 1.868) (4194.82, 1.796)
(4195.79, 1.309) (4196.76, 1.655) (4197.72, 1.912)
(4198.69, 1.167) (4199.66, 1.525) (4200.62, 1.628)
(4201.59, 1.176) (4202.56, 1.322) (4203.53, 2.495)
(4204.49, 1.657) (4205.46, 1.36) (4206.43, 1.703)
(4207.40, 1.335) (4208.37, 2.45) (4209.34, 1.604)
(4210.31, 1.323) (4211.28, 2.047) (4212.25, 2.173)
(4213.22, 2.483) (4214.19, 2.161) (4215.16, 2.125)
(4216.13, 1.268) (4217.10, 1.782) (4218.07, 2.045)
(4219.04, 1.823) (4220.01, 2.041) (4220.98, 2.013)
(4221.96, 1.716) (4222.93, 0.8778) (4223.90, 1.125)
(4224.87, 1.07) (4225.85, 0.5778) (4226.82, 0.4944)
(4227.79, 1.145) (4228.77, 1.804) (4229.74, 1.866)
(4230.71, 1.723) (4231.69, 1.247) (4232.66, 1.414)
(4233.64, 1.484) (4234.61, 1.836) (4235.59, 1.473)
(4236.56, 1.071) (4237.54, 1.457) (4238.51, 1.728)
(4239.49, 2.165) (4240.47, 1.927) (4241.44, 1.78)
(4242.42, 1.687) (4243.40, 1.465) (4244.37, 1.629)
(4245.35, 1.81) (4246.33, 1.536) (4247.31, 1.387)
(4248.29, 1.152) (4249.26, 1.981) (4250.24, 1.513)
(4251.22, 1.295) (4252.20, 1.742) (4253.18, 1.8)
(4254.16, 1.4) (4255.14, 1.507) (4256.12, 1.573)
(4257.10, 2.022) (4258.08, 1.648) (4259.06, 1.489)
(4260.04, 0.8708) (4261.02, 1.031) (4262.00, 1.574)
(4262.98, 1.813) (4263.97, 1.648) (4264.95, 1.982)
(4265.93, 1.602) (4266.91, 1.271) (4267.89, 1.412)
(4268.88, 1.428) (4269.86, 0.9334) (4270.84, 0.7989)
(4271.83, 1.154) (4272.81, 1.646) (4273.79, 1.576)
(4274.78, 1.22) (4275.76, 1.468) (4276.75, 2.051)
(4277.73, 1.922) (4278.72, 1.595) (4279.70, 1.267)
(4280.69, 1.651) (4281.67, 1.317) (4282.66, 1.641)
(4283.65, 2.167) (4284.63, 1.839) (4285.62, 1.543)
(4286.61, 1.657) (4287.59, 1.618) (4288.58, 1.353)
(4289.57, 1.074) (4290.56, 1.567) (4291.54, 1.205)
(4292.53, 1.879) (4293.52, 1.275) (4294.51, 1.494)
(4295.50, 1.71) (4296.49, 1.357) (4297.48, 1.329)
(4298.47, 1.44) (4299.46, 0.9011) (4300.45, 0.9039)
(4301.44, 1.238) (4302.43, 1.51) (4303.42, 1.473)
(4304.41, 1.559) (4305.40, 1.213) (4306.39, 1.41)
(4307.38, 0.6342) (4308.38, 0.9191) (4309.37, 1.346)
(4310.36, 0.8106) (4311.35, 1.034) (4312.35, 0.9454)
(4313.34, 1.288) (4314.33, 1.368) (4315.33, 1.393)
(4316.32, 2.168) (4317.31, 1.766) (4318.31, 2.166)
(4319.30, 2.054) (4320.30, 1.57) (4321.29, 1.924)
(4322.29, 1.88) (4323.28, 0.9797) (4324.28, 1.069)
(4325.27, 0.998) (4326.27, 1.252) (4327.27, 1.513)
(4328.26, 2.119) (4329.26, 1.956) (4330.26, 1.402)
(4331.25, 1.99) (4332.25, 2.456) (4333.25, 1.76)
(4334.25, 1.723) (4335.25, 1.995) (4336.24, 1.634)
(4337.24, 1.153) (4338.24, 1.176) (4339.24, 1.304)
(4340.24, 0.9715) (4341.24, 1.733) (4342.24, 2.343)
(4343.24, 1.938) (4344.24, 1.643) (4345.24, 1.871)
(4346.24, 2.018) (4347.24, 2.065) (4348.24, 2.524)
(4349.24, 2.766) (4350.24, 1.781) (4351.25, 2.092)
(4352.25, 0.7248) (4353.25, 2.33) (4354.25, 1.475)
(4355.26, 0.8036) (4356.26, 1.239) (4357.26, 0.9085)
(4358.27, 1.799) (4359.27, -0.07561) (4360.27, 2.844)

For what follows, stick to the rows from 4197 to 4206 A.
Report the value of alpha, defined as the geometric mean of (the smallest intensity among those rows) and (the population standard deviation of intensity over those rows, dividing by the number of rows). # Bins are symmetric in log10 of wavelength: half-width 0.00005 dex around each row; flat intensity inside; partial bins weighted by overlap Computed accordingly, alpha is 0.68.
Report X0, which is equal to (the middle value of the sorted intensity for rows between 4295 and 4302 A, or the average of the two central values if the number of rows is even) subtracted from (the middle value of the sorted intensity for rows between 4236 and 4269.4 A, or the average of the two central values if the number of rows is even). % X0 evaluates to 0.24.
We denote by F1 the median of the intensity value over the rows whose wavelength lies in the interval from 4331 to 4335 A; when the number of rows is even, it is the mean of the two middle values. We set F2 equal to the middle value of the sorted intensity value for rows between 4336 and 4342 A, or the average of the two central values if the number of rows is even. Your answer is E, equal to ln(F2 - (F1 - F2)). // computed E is -0.50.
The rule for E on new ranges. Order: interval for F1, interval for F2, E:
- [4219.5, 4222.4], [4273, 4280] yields 0.13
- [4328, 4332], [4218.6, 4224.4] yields 0.45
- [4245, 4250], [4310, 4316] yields -0.24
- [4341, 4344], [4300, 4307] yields -0.13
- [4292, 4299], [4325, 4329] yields 0.28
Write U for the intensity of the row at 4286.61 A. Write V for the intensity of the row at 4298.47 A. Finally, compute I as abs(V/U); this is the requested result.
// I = 0.9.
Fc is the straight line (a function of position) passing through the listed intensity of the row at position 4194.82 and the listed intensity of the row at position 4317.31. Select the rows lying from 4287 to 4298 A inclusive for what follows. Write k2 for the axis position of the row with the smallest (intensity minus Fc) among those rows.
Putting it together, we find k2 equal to 4289.57 A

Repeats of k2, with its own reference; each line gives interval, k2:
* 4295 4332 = 4307.38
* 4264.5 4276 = 4270.84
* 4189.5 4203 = 4198.69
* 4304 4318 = 4307.38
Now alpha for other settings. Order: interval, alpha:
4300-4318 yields 0.48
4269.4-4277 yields 0.55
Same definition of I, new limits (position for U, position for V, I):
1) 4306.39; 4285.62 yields 1.1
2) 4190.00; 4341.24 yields 0.8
